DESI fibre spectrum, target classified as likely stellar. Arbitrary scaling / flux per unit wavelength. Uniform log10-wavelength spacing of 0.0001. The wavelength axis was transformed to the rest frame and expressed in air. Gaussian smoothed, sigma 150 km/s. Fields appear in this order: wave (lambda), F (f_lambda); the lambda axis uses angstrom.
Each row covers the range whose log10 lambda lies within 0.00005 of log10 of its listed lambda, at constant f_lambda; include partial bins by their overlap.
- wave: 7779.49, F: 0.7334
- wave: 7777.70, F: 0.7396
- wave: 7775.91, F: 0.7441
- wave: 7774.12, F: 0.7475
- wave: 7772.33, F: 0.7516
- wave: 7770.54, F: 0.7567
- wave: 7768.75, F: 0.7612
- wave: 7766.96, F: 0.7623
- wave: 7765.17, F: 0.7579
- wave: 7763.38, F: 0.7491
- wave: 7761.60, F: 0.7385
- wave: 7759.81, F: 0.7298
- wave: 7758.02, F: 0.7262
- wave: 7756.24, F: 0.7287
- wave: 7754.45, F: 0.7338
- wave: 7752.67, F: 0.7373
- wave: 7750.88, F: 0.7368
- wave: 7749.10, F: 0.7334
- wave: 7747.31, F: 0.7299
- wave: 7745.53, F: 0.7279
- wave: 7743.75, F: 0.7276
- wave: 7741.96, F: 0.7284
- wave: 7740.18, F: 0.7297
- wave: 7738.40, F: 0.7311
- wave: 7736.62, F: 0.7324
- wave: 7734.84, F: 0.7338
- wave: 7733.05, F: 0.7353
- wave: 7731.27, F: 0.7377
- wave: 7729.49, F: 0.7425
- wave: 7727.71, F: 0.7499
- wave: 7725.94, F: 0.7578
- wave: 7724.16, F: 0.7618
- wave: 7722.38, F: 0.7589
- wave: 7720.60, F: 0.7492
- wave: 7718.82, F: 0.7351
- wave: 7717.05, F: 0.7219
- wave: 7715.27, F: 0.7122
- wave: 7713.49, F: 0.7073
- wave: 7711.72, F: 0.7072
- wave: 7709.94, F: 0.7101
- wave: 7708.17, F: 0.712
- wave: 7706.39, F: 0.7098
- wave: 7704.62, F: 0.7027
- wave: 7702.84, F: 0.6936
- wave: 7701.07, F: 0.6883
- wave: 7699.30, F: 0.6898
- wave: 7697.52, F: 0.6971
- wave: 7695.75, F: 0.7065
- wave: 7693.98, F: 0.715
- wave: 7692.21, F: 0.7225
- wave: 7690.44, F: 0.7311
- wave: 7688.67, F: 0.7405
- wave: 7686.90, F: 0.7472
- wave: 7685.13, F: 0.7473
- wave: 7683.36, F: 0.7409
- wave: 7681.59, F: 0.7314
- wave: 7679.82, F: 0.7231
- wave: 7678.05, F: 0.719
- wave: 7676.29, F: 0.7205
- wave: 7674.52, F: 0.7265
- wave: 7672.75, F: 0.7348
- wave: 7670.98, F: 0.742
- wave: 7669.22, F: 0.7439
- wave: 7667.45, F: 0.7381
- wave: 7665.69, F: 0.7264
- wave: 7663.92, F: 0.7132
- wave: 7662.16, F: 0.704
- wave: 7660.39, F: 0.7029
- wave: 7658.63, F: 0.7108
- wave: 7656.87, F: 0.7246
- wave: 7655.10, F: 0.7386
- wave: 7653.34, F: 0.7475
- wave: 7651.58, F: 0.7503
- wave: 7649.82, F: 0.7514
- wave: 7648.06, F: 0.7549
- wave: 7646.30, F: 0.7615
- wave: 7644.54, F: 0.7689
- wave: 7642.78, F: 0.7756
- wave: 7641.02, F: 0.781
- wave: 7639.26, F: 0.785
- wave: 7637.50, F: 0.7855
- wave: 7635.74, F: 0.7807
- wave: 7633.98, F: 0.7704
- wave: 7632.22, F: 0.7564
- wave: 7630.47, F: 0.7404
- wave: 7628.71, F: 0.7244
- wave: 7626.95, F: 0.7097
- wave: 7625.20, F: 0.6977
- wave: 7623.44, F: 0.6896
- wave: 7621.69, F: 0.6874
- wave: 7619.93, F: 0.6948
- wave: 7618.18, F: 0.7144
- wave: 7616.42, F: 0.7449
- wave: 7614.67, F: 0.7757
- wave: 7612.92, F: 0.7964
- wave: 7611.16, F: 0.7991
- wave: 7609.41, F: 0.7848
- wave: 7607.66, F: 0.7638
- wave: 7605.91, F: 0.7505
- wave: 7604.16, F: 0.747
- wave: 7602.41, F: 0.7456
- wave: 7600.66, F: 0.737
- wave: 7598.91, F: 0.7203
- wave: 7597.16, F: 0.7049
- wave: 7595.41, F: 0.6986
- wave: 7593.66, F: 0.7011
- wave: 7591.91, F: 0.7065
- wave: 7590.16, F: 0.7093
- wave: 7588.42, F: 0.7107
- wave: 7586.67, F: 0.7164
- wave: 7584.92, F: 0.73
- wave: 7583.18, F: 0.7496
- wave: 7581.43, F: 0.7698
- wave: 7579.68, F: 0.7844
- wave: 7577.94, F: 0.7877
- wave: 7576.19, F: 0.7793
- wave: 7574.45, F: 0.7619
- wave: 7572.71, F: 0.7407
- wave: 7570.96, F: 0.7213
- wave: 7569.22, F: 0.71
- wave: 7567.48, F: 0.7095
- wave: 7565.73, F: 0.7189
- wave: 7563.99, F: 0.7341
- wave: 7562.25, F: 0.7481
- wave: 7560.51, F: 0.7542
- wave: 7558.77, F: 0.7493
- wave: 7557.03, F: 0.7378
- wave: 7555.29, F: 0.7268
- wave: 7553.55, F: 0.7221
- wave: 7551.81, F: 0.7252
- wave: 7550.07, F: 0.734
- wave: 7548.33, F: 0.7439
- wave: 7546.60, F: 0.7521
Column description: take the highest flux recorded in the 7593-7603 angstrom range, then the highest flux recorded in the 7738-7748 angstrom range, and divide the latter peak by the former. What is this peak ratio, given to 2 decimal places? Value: 0.98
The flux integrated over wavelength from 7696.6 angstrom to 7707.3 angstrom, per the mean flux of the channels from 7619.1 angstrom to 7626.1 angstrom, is 11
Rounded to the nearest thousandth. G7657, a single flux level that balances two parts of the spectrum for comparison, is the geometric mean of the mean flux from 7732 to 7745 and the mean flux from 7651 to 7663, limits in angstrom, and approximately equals 0.728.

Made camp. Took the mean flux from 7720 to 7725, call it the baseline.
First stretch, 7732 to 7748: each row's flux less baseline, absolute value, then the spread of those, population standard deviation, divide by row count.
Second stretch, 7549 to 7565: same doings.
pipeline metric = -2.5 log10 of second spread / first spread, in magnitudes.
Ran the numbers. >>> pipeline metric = -1.6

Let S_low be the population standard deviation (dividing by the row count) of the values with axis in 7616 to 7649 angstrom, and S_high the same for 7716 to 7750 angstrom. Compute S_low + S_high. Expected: 0.0457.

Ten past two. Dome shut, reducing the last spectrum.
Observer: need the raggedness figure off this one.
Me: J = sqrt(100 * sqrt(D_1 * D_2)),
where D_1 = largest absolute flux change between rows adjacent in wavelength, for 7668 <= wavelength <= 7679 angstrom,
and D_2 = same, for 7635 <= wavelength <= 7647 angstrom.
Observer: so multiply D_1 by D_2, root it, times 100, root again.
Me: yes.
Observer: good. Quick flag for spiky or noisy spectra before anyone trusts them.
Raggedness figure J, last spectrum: 0.89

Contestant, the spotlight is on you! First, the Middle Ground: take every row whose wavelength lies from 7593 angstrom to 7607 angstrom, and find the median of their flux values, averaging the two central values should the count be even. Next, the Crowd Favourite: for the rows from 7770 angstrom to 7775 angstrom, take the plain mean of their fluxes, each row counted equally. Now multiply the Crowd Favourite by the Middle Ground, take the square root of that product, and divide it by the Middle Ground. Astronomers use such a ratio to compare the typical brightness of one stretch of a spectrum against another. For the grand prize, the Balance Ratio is 1.016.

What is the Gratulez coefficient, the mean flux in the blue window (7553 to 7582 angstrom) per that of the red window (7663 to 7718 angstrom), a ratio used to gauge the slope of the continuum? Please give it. 1.03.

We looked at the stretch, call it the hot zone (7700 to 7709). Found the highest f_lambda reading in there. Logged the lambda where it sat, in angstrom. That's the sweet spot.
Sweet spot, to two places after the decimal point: 7708.17 angstrom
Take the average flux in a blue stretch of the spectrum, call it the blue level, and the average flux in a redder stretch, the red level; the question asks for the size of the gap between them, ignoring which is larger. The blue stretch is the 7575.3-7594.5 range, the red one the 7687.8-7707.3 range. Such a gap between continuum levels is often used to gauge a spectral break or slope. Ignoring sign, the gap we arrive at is 0.032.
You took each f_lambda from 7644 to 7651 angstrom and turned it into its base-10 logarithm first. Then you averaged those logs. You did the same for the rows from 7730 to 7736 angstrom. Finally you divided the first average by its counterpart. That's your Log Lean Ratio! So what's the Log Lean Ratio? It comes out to 0.90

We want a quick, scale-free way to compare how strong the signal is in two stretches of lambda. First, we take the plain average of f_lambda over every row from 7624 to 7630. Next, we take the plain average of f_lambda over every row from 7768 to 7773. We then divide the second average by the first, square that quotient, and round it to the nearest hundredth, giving 1.13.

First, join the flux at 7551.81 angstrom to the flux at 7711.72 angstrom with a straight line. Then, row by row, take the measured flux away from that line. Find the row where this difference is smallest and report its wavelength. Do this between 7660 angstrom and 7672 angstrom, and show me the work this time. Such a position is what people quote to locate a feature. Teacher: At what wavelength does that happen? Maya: 7669.22 angstrom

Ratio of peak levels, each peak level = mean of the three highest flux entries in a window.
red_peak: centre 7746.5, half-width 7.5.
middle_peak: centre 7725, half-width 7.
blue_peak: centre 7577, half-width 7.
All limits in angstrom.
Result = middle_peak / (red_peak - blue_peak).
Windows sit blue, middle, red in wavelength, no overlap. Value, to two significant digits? -16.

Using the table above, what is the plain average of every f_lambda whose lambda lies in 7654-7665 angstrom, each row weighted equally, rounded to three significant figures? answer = 0.716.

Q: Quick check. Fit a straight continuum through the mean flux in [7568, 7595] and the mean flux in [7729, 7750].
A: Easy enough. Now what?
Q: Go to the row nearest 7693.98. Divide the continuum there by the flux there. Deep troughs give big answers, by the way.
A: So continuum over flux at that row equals 1.03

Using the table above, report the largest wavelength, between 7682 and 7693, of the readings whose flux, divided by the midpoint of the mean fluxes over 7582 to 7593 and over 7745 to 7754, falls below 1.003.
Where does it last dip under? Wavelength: 7692.21 angstrom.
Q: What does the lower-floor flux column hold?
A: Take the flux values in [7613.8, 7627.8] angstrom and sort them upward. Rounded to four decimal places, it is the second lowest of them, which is 0.6896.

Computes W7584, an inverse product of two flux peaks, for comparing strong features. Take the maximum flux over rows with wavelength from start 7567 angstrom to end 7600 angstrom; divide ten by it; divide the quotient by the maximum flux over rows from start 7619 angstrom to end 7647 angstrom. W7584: 16.2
